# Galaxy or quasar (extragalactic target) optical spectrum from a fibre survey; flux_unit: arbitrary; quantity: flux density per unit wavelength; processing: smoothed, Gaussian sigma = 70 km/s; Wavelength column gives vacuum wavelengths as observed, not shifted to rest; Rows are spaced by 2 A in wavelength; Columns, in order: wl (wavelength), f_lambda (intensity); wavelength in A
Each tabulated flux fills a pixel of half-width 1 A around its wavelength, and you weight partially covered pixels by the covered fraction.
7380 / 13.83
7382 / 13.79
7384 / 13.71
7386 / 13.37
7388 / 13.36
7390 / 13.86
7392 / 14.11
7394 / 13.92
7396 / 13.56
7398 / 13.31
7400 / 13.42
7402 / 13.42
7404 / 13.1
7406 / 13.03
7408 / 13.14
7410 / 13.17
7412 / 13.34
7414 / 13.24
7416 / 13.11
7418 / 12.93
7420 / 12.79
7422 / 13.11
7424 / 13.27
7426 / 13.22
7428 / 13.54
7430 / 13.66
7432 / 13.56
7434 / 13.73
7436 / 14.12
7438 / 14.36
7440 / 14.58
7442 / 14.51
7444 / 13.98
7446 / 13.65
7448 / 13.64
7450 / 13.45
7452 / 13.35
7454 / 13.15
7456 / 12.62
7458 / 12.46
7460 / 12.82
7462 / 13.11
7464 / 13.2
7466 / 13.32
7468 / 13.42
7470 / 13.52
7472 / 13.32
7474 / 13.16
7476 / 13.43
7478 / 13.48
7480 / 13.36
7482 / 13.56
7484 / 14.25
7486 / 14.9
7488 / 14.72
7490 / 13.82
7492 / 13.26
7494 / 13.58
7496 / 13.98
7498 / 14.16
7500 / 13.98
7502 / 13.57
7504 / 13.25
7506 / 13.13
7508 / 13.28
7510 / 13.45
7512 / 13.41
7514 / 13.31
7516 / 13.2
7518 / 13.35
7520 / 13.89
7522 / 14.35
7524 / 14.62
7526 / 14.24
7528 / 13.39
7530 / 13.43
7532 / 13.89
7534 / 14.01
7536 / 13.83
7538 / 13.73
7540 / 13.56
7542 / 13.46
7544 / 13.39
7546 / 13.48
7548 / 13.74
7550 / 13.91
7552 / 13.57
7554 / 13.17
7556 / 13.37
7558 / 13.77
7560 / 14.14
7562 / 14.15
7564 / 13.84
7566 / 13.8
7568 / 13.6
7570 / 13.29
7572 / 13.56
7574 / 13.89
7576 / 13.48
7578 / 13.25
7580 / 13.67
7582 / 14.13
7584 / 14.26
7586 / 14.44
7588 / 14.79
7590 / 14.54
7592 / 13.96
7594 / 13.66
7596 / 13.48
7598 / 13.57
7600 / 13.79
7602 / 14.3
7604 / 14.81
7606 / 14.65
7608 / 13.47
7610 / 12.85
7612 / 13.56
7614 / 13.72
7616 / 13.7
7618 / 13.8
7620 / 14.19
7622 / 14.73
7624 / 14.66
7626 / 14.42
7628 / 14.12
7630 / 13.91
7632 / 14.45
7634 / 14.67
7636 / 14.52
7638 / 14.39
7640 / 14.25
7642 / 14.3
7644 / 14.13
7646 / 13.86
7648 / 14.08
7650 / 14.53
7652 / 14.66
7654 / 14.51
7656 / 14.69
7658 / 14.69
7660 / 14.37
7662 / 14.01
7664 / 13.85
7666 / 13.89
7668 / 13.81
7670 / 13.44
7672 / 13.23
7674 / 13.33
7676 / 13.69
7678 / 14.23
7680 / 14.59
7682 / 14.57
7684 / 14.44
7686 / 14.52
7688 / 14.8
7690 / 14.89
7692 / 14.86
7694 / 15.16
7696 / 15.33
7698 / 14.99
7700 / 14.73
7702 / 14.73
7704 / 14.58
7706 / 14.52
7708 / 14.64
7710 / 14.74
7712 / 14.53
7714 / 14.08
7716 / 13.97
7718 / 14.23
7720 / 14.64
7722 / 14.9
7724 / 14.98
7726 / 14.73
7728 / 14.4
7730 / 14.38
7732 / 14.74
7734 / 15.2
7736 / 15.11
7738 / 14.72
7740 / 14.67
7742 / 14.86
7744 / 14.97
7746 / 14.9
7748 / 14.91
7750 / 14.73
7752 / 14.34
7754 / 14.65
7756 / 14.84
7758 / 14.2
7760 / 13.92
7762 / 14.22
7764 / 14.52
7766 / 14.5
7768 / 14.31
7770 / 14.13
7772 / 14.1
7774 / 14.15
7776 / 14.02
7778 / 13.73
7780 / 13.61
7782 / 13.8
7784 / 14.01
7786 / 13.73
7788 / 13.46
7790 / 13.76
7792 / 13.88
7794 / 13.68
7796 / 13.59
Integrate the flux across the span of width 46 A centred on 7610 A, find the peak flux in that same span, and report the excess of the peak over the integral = -631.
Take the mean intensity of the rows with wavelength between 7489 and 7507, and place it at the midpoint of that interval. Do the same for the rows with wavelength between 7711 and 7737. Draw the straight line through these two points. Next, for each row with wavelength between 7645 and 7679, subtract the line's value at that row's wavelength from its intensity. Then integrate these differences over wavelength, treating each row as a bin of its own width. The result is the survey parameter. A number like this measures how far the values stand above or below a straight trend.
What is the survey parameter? -10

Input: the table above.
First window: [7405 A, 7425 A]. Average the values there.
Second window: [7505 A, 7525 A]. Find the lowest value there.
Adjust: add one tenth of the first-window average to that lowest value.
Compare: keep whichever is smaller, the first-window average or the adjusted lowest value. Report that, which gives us 13.1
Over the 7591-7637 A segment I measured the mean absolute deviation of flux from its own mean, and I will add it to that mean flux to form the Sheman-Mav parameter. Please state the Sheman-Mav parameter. 14.5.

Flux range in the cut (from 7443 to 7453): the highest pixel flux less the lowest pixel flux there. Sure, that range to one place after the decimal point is 0.6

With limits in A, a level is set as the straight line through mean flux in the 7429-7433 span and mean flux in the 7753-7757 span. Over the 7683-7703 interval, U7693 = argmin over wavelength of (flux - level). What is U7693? 7684 A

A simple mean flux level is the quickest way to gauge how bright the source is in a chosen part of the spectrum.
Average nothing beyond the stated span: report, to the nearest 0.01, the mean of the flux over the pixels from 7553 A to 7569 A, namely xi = 13.73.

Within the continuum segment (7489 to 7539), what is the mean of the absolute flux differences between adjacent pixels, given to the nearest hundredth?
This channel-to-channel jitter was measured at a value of 0.28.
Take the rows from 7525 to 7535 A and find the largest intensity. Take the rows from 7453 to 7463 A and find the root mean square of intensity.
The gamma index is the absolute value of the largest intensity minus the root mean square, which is 1.4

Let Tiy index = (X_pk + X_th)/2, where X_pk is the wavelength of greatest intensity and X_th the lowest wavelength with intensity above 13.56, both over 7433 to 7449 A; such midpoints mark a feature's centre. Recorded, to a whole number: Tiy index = 7437 A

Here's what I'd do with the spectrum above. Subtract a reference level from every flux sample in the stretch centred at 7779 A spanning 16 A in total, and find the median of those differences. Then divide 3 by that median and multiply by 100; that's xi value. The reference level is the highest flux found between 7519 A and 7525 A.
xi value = -420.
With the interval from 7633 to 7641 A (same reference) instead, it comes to -1818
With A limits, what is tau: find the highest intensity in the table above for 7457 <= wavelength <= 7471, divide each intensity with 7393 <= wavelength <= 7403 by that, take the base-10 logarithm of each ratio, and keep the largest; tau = 0.013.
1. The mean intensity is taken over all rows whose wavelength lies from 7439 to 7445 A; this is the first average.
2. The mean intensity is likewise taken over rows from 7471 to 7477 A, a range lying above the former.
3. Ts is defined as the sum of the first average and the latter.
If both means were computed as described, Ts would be 27.7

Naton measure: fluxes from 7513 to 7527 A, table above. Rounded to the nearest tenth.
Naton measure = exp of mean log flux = 13.8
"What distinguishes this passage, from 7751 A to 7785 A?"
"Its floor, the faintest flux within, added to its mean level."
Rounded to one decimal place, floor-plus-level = 27.8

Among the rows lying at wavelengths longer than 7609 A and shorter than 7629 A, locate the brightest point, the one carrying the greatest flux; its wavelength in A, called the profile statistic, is 7622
